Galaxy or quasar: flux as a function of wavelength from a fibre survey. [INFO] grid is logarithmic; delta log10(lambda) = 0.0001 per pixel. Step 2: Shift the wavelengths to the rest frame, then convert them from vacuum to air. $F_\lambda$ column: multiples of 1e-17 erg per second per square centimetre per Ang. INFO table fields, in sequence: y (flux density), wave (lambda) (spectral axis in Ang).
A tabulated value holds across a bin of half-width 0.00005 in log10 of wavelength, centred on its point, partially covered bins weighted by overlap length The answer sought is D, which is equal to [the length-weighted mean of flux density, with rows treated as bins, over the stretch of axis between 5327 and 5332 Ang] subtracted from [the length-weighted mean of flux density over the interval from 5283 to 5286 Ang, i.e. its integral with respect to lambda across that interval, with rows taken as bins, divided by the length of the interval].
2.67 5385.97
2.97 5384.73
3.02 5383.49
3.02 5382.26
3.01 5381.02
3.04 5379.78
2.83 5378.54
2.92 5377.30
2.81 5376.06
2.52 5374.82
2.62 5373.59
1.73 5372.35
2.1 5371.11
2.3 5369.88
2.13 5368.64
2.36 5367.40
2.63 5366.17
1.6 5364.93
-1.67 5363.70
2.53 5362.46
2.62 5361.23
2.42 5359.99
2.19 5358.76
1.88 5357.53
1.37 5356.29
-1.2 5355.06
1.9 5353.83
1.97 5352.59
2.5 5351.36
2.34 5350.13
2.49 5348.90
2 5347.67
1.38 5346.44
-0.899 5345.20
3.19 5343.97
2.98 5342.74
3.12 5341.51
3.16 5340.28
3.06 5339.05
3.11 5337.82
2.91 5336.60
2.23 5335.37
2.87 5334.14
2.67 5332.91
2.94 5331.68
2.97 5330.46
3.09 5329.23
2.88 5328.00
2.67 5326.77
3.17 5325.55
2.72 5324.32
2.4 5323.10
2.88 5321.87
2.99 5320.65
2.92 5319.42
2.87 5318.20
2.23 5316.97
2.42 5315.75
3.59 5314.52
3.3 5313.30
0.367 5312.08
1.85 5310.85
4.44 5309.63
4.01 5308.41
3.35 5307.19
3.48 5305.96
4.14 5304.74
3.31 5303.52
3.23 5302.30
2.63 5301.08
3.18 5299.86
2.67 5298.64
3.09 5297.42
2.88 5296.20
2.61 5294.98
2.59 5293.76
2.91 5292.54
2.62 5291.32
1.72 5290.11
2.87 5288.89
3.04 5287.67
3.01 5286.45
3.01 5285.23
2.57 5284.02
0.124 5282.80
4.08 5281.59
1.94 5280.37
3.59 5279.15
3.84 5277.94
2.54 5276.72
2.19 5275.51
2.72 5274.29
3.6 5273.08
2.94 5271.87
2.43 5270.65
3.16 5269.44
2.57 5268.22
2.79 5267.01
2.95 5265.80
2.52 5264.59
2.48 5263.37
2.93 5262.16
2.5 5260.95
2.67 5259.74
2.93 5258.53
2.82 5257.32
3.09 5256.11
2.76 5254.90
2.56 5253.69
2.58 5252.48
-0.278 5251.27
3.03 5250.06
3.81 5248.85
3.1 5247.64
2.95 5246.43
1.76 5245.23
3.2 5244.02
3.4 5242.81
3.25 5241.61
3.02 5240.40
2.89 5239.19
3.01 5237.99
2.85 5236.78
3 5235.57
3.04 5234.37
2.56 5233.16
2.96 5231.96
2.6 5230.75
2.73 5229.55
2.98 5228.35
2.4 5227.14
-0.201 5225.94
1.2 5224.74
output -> -0.5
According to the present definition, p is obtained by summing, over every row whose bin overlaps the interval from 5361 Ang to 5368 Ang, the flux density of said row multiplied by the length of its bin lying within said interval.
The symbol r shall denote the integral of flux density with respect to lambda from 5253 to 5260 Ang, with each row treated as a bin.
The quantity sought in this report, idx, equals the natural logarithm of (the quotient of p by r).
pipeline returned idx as -0.55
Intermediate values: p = 11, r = 19.7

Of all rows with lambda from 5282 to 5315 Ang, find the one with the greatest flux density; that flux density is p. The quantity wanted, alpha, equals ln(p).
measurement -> 1.49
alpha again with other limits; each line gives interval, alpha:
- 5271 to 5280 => 1.35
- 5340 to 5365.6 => 1.16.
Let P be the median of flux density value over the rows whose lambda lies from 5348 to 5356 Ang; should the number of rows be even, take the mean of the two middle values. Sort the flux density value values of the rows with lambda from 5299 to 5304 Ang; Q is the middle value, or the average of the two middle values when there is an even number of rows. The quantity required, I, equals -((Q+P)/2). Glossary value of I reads -2.68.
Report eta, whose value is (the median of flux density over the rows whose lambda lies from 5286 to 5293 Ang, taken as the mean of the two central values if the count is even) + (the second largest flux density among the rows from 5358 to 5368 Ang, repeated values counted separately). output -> 5.5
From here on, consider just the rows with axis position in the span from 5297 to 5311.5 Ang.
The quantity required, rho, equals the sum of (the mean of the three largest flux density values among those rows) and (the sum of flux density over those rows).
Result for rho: 43.6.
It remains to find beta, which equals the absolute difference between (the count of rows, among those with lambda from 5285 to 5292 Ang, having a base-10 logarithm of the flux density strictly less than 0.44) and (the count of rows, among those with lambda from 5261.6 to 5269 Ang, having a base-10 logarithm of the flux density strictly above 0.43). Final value 1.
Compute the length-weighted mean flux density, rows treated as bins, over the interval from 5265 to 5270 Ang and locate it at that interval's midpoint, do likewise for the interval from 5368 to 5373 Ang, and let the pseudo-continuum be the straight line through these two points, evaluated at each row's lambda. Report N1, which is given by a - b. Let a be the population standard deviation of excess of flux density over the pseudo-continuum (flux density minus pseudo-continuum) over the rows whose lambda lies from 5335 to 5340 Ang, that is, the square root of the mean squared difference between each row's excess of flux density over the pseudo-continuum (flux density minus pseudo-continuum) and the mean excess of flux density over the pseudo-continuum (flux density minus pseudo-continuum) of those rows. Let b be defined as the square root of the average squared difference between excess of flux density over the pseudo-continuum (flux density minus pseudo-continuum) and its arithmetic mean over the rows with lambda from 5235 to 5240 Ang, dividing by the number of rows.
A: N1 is 0.3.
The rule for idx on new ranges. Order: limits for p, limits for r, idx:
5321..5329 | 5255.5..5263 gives 0.06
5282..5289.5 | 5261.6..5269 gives -0.08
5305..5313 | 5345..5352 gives 0.65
